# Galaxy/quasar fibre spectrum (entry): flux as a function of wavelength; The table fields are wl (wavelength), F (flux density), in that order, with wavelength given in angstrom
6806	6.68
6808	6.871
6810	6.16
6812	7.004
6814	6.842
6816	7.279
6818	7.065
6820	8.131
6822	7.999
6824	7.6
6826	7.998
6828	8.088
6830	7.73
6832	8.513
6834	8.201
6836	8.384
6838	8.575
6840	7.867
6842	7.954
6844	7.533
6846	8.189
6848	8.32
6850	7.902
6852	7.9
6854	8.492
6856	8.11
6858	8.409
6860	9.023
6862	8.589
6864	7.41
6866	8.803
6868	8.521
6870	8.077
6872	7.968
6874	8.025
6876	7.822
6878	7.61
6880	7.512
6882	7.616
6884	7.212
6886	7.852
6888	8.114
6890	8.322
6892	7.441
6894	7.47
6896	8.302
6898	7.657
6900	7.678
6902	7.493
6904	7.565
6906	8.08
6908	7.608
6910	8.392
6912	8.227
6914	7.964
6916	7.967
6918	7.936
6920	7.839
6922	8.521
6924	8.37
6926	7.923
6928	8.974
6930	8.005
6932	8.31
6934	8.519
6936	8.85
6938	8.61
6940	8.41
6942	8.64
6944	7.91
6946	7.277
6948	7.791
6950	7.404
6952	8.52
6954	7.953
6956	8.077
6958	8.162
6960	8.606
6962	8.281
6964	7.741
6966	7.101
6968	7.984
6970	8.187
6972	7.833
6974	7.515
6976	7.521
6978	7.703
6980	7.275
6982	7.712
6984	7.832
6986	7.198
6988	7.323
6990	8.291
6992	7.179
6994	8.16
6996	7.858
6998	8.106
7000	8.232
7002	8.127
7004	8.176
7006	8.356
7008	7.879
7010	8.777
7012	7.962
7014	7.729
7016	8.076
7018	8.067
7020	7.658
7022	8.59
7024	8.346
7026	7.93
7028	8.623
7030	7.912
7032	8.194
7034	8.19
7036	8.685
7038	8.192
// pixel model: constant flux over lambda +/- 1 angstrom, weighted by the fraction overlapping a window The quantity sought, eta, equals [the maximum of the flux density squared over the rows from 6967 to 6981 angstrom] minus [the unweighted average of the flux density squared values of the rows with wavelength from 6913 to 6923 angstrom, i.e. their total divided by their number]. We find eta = 2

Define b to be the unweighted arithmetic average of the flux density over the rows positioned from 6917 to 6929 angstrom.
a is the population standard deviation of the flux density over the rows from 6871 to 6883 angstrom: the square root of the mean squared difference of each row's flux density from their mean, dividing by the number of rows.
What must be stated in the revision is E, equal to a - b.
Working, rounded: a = 0.192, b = 8.26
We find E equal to -8.1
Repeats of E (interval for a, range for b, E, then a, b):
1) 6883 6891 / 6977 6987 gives -7.1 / 0.417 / 7.54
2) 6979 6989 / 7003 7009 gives -7.9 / 0.254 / 8.14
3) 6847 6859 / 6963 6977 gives -7.5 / 0.234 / 7.70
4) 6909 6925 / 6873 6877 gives -7.7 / 0.240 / 7.92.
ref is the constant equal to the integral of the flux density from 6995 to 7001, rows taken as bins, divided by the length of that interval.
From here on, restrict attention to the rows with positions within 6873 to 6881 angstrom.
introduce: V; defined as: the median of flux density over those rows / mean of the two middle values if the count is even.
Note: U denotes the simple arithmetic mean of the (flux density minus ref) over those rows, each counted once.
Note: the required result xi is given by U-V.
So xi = -8.04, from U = -0.3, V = 7.7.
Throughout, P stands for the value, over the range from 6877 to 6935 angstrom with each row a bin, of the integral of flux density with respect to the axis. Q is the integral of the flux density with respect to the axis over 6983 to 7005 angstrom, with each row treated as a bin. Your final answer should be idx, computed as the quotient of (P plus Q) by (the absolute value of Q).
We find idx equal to 3.67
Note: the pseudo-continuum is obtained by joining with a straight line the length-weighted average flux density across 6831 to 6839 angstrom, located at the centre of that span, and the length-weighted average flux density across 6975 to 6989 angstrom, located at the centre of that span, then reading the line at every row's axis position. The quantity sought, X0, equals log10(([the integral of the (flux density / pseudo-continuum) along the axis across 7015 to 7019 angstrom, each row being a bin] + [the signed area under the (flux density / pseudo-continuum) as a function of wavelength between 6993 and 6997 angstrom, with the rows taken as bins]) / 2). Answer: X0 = 0.640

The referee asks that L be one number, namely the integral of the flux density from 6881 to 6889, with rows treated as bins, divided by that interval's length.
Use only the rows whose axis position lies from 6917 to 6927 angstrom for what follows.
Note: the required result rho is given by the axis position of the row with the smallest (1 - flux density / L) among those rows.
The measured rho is 6922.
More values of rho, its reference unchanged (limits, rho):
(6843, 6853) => 6848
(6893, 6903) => 6896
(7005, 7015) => 7010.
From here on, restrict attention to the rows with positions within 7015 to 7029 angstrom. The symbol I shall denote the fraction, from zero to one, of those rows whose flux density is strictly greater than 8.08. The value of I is 0.4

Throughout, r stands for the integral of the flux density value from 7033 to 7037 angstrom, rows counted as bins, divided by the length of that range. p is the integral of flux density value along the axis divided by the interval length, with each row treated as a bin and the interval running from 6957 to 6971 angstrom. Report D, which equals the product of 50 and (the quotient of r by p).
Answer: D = 53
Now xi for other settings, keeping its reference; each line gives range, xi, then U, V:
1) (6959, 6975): -8.07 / -0.2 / 7.9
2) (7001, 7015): -8.05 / 0.1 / 8.1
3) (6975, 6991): -8.07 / -0.5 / 7.6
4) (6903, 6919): -8.06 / -0.1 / 8.0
